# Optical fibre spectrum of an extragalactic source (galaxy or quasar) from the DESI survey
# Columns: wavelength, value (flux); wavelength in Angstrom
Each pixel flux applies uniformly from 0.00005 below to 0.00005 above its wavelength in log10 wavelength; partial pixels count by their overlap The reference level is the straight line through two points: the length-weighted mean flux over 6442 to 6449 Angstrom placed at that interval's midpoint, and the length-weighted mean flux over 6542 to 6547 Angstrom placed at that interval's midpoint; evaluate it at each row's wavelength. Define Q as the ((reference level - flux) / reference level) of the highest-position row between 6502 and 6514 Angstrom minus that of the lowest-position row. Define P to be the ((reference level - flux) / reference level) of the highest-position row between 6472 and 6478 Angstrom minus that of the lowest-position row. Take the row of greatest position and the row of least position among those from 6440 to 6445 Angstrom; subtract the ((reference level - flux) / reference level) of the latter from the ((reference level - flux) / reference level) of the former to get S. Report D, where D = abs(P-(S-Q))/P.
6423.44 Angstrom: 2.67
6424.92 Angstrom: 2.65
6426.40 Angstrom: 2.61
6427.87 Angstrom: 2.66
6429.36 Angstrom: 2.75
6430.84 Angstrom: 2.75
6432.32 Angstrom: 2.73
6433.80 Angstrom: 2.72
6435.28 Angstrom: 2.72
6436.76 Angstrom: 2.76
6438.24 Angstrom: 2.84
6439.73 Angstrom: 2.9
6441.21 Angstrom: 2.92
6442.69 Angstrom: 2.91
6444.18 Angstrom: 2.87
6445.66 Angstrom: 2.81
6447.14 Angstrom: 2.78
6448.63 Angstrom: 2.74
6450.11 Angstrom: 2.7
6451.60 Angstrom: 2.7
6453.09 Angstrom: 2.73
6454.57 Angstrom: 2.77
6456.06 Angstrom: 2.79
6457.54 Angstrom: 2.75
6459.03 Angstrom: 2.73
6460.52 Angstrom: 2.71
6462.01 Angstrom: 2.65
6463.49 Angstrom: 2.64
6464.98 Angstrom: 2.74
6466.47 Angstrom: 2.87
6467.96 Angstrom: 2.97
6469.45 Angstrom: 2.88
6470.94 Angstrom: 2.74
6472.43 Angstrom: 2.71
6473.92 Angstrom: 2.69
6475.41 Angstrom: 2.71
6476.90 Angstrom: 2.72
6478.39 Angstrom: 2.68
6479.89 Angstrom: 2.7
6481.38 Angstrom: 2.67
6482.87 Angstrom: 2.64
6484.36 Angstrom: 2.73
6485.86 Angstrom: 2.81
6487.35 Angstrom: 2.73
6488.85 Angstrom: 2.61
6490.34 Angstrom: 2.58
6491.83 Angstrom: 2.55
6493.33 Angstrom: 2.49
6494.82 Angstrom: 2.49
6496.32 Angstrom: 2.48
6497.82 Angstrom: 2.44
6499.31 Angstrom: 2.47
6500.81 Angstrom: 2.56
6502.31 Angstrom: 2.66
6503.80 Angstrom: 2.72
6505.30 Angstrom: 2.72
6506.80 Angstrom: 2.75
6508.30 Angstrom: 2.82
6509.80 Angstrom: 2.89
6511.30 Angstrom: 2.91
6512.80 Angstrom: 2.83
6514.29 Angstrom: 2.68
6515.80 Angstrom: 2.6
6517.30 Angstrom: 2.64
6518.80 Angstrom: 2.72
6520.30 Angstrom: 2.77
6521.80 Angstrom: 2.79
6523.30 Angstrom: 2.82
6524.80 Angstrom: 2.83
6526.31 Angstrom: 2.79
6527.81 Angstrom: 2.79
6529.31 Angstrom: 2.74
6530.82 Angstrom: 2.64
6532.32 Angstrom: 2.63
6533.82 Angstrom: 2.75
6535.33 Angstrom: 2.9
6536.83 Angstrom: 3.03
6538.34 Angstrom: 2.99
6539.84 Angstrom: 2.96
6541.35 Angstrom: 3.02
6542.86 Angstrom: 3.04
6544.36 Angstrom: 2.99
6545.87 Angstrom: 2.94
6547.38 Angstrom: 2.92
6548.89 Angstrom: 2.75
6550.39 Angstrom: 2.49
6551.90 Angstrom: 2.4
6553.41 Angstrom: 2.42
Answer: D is -66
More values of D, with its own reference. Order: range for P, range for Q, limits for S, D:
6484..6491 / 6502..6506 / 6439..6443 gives 1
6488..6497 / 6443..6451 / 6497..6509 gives 5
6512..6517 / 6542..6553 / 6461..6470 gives 5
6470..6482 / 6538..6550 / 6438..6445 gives 4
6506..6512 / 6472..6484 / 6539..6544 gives 0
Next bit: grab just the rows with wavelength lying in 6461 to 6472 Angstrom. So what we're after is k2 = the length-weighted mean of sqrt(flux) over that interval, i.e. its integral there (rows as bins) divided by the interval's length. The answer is 1.667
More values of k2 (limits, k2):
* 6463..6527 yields 1.644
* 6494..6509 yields 1.615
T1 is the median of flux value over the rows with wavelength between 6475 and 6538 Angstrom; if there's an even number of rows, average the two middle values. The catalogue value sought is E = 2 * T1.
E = 5.44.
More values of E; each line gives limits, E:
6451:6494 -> 5.42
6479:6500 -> 5.19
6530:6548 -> 5.90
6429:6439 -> 5.50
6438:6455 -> 5.59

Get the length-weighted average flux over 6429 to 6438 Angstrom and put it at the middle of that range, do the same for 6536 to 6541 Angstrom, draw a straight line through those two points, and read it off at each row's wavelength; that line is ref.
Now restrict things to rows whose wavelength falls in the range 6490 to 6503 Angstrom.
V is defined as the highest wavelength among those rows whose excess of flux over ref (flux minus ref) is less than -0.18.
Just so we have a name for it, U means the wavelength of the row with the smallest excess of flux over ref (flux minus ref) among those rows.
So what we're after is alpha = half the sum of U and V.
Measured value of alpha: 6500.1 Angstrom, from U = 6497.82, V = 6502.31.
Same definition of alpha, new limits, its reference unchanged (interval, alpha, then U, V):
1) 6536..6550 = 6548.9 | 6548.89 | 6548.89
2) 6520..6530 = 6529.3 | 6529.31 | 6529.31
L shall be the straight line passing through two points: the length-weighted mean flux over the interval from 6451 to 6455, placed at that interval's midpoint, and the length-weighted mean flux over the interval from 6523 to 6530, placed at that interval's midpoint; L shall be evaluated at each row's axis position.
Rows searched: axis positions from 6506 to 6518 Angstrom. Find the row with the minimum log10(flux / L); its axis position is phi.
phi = 6515.80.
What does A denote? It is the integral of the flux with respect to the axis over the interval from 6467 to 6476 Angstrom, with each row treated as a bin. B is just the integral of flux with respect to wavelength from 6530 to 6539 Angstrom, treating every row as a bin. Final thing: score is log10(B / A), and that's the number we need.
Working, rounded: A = 25.1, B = 25.4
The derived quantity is 0.005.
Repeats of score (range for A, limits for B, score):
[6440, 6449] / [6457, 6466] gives -0.022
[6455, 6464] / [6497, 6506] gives -0.020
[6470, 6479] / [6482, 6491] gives -0.005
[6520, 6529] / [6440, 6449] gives 0.007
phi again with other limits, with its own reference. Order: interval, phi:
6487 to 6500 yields 6497.82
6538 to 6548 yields 6547.38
